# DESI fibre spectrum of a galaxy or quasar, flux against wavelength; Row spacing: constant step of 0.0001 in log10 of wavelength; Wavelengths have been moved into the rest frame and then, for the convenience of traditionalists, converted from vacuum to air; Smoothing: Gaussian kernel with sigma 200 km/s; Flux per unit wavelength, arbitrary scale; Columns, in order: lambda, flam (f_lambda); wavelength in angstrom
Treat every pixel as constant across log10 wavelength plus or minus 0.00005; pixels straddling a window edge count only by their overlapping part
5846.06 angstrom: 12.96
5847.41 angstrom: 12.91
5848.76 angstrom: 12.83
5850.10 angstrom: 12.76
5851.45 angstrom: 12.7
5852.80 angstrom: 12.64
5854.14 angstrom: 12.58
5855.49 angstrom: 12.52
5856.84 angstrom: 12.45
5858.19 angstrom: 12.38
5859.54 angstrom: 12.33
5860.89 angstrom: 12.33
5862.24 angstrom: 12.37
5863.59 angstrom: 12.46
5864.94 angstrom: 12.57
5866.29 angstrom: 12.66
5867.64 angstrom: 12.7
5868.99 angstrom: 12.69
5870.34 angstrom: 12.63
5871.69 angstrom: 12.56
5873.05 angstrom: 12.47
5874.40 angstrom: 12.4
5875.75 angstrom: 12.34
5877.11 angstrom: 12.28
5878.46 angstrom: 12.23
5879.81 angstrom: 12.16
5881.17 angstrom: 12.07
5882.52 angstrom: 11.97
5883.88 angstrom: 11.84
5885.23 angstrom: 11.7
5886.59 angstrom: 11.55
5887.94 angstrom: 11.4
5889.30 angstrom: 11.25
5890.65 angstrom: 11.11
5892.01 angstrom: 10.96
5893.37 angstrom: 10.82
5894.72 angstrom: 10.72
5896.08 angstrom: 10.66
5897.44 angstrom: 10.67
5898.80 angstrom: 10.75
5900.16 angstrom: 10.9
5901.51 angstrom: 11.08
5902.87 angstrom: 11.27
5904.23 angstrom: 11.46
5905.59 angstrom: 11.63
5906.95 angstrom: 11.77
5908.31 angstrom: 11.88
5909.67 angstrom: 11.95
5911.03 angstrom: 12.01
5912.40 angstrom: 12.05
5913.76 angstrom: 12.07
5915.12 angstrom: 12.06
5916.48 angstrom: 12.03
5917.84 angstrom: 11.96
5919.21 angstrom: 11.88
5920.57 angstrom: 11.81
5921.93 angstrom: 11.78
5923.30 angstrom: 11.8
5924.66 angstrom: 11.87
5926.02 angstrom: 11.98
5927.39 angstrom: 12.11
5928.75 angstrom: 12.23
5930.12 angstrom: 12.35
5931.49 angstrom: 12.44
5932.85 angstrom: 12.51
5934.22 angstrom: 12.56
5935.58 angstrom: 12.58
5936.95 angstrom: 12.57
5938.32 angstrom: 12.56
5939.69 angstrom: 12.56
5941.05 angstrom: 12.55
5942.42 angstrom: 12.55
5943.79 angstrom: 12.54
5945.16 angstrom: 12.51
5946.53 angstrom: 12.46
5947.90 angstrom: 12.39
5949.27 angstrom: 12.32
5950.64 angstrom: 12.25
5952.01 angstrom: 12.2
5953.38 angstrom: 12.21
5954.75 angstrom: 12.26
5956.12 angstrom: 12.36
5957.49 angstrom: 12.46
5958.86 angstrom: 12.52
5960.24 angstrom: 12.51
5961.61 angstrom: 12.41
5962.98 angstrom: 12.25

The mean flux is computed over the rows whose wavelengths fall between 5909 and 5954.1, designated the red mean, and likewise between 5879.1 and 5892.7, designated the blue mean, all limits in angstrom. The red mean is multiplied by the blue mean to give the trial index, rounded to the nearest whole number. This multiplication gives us 142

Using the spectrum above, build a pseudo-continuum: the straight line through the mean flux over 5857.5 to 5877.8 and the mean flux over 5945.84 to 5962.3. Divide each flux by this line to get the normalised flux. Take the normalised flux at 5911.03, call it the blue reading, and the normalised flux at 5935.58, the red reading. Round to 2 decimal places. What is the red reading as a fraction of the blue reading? 1.05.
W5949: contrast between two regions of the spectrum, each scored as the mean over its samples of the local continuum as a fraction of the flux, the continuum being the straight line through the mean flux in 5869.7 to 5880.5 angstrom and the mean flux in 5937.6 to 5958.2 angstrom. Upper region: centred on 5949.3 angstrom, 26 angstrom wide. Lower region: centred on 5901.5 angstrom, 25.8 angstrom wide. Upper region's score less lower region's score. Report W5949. -0.10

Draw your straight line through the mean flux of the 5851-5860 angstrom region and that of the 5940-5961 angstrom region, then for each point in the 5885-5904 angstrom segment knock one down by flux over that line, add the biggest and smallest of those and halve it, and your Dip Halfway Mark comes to 0.10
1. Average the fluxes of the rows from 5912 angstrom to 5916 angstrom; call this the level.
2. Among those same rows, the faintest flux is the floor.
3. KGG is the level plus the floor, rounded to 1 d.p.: 24.1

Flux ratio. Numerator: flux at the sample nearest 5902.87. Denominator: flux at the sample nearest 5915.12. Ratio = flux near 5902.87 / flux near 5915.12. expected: 0.93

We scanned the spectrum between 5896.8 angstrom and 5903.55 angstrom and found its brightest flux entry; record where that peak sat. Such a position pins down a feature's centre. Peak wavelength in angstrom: 5902.87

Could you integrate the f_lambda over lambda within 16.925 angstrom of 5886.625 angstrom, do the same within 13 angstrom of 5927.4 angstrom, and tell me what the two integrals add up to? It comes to 709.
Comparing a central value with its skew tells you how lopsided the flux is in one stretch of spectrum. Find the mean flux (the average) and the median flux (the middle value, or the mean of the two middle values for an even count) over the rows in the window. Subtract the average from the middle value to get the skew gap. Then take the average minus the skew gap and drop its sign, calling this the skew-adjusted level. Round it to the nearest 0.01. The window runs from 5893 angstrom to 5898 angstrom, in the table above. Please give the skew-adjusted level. 10.74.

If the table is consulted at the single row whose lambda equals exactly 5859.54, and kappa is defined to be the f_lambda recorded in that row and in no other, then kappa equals 12.33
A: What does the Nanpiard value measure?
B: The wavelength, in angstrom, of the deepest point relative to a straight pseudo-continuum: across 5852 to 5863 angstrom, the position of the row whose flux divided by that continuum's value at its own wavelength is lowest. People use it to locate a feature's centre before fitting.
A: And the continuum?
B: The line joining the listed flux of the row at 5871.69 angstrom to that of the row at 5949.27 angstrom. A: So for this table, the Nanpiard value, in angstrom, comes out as 5859.54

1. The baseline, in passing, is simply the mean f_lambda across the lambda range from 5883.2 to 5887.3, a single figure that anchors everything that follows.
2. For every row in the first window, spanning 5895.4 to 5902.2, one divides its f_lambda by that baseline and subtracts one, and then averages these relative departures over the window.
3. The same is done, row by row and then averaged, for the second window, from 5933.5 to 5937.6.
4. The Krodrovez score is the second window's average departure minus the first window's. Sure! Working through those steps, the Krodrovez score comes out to 0.15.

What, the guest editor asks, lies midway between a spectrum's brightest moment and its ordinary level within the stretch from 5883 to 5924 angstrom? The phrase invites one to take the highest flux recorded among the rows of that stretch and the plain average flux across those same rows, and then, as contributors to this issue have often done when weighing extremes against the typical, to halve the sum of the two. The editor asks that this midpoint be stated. 11.8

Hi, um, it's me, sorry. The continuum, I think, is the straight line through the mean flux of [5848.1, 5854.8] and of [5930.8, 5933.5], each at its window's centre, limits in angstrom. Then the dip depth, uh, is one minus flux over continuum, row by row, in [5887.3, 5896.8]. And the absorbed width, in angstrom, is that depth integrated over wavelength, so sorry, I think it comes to 1.2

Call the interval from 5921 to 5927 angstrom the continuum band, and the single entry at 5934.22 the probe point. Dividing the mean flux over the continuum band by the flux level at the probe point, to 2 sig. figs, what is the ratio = 0.94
